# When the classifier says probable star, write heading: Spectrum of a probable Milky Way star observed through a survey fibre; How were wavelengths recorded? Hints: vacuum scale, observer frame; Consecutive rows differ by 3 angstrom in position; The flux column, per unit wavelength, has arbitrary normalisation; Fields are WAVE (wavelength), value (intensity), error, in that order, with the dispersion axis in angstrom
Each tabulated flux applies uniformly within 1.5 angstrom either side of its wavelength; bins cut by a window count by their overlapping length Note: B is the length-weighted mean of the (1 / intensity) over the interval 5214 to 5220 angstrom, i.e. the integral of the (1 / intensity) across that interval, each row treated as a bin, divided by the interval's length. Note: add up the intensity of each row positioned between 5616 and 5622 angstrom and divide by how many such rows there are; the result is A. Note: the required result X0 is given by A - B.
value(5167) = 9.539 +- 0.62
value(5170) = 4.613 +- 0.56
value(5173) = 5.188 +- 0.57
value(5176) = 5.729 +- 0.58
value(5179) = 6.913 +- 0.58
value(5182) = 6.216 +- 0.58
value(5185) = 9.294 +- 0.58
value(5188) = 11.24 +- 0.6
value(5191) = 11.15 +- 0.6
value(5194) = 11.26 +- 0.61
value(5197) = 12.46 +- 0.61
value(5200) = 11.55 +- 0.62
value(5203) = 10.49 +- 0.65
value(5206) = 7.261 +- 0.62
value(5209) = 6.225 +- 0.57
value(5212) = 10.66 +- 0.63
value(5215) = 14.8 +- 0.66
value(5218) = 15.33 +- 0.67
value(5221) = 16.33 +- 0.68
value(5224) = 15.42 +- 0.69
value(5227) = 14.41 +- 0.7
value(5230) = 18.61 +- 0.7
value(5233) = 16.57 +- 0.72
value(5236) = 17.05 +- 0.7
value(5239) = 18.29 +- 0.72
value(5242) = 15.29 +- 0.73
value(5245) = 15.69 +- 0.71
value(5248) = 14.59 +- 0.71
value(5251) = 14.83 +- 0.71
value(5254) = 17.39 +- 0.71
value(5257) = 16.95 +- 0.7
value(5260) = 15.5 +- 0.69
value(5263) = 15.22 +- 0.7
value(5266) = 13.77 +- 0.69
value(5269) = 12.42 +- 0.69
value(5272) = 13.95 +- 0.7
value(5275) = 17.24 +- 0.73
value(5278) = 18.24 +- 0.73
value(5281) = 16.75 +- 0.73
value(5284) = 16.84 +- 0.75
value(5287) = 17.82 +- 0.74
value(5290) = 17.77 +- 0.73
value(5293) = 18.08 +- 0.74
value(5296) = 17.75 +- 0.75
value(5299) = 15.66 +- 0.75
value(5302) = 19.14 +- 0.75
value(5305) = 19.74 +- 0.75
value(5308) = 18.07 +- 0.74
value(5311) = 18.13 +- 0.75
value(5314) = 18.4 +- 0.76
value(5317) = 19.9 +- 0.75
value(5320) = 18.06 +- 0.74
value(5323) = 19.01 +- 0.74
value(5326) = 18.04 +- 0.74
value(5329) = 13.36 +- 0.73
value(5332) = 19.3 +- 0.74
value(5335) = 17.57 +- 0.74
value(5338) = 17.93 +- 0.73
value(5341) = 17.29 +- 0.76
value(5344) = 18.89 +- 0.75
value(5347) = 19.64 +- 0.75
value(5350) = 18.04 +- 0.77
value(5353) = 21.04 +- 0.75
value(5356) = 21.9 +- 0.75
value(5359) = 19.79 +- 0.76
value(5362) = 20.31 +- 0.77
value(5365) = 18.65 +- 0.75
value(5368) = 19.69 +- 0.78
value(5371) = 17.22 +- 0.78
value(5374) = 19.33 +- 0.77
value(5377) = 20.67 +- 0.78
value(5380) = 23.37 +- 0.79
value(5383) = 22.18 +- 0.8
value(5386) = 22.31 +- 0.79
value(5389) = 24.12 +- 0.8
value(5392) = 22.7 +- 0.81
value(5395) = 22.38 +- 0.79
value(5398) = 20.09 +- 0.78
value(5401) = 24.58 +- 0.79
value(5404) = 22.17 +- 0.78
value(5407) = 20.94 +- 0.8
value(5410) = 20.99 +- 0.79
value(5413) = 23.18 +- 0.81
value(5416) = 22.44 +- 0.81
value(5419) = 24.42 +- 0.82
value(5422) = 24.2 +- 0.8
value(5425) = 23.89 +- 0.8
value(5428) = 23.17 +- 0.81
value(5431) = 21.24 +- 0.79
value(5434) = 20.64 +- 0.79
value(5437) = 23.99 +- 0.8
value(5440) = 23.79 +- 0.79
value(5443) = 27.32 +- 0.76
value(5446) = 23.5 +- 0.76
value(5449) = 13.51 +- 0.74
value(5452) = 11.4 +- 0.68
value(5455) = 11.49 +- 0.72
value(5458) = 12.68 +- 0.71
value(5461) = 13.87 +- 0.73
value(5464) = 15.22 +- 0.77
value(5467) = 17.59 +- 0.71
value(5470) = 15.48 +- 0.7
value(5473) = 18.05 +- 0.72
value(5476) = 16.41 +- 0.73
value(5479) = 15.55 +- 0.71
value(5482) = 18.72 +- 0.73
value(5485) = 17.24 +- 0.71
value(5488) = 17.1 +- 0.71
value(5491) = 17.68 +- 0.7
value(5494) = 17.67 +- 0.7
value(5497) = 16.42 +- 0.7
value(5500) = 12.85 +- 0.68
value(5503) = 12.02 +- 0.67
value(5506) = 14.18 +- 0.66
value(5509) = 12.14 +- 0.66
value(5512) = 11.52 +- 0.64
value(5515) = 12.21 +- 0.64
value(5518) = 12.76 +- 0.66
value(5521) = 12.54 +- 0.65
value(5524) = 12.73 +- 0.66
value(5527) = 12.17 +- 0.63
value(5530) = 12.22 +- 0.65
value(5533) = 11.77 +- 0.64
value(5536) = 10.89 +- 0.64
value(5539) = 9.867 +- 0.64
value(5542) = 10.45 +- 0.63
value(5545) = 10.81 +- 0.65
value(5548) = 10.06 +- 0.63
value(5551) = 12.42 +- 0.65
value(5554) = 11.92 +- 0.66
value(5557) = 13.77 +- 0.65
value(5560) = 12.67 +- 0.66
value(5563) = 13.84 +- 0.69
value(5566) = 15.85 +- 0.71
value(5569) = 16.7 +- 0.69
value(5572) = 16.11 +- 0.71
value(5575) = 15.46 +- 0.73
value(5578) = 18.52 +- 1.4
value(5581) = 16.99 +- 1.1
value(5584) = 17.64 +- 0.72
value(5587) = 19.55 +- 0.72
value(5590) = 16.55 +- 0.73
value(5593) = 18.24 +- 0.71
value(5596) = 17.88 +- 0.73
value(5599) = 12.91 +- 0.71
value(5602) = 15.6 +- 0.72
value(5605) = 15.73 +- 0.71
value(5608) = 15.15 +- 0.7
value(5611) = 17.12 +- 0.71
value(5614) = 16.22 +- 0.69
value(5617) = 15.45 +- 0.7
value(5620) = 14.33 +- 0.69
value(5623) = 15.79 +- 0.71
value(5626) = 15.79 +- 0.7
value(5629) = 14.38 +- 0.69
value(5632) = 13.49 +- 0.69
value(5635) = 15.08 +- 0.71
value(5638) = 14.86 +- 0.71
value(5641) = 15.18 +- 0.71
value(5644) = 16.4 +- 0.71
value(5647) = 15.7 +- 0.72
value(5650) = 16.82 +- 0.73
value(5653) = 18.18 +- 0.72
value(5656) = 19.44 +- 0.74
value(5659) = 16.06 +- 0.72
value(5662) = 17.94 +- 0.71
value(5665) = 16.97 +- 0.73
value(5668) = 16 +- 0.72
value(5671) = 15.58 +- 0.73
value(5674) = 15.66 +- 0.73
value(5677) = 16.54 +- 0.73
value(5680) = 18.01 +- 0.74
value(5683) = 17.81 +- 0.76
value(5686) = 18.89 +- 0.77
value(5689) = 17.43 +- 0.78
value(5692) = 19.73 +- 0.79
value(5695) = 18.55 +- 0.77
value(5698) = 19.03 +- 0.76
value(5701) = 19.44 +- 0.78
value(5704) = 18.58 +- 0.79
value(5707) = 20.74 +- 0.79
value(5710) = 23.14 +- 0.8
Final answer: 15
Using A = 15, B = 0.0659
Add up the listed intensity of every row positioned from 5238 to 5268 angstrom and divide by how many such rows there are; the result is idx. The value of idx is 15.8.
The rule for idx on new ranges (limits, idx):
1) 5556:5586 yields 15.8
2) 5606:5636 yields 15.3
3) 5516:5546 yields 11.6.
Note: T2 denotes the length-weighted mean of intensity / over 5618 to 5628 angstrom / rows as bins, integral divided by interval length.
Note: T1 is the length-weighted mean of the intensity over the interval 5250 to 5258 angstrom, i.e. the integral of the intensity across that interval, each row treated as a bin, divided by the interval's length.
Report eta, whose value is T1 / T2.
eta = 1.08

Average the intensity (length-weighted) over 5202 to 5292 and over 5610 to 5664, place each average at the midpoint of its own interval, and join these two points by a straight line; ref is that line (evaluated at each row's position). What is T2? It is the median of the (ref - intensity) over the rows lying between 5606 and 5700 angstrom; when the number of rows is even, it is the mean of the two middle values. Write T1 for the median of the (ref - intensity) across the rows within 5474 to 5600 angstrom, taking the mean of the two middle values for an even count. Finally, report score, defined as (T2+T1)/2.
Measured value 0.9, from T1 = 2.0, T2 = -0.26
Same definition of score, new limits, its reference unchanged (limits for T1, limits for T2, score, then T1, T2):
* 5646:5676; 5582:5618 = -0.4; -0.4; -0.46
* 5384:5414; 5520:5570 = -1.7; -6.9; 3.54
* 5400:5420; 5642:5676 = -3.7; -6.9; -0.37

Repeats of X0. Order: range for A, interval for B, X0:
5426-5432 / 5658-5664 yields 22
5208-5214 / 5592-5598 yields 8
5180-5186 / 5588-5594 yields 8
